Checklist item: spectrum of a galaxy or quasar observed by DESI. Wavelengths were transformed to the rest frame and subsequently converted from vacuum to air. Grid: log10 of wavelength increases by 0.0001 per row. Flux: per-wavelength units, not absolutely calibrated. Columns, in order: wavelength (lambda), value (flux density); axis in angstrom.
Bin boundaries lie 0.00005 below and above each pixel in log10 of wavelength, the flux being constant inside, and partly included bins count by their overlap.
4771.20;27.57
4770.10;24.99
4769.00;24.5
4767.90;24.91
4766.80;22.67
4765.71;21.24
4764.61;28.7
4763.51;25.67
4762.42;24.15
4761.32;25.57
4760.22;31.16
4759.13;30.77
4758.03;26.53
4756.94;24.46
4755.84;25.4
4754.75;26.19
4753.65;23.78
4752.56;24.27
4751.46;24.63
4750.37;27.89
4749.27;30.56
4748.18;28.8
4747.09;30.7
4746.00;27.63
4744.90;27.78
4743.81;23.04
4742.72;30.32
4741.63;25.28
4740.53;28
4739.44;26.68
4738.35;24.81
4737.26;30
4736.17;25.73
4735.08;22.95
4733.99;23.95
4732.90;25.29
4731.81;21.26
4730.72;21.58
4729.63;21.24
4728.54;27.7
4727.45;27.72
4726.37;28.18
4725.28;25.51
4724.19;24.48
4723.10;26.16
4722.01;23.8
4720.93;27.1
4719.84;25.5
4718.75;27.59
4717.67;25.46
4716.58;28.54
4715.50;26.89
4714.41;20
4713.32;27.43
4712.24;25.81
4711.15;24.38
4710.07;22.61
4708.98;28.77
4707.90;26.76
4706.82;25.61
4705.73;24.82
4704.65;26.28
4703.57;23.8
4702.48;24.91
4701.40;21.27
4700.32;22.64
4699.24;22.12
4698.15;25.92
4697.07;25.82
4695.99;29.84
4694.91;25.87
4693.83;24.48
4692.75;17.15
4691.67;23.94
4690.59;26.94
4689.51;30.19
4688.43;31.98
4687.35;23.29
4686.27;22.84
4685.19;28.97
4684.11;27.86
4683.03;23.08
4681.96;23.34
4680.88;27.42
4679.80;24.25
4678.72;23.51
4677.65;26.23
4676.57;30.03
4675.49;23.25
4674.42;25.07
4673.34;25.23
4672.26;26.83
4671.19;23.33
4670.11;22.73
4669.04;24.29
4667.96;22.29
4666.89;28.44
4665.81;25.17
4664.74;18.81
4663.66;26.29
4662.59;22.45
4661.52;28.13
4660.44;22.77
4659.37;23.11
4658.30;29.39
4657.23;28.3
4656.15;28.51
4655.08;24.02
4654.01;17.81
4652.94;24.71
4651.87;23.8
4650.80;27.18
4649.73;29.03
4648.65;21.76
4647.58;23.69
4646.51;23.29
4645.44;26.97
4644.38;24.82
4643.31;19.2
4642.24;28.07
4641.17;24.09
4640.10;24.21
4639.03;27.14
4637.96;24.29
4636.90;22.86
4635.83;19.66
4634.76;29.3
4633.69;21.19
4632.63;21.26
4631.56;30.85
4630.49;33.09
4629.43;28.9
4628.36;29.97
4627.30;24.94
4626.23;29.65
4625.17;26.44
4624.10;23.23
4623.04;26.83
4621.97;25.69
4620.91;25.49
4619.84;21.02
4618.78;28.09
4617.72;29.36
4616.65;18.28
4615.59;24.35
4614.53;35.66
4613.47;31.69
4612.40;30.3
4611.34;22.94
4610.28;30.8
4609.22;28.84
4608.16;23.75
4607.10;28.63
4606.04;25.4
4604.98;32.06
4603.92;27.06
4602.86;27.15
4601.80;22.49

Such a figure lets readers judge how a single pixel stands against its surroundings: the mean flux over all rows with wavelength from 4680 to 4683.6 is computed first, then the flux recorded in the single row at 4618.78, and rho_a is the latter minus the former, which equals 3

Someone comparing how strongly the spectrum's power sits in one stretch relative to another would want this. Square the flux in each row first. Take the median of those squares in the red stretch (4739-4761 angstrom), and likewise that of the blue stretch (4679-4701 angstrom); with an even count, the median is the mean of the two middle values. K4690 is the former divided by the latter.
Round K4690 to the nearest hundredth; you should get 1.17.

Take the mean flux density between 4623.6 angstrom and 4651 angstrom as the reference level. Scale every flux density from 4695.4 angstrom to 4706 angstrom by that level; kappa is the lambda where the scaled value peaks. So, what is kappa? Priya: 4695.99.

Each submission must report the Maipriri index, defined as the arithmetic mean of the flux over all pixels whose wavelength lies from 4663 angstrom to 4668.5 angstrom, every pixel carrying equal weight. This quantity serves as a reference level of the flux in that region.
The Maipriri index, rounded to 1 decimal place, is 24.2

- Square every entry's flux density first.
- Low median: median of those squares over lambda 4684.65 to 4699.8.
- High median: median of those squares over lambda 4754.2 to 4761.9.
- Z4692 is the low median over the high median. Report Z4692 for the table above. 0.97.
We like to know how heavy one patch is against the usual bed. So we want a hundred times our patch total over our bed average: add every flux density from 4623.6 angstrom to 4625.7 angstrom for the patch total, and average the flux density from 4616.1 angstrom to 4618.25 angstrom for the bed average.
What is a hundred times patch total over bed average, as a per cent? 209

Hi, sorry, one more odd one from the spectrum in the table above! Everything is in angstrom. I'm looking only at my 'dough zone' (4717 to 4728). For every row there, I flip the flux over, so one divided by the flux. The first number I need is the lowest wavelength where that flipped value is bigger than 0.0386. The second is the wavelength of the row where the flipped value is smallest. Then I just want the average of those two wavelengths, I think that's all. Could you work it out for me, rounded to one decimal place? 4722.0 angstrom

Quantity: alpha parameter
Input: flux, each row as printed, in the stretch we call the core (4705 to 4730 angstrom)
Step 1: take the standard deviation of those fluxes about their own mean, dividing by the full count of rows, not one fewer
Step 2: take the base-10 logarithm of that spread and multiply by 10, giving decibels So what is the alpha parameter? 3.5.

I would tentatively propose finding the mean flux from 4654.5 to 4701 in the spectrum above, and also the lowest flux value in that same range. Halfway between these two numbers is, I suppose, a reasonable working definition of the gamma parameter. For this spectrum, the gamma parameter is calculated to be 21.2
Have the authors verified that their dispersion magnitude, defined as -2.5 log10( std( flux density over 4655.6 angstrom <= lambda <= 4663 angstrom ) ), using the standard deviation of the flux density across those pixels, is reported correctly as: -1.2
